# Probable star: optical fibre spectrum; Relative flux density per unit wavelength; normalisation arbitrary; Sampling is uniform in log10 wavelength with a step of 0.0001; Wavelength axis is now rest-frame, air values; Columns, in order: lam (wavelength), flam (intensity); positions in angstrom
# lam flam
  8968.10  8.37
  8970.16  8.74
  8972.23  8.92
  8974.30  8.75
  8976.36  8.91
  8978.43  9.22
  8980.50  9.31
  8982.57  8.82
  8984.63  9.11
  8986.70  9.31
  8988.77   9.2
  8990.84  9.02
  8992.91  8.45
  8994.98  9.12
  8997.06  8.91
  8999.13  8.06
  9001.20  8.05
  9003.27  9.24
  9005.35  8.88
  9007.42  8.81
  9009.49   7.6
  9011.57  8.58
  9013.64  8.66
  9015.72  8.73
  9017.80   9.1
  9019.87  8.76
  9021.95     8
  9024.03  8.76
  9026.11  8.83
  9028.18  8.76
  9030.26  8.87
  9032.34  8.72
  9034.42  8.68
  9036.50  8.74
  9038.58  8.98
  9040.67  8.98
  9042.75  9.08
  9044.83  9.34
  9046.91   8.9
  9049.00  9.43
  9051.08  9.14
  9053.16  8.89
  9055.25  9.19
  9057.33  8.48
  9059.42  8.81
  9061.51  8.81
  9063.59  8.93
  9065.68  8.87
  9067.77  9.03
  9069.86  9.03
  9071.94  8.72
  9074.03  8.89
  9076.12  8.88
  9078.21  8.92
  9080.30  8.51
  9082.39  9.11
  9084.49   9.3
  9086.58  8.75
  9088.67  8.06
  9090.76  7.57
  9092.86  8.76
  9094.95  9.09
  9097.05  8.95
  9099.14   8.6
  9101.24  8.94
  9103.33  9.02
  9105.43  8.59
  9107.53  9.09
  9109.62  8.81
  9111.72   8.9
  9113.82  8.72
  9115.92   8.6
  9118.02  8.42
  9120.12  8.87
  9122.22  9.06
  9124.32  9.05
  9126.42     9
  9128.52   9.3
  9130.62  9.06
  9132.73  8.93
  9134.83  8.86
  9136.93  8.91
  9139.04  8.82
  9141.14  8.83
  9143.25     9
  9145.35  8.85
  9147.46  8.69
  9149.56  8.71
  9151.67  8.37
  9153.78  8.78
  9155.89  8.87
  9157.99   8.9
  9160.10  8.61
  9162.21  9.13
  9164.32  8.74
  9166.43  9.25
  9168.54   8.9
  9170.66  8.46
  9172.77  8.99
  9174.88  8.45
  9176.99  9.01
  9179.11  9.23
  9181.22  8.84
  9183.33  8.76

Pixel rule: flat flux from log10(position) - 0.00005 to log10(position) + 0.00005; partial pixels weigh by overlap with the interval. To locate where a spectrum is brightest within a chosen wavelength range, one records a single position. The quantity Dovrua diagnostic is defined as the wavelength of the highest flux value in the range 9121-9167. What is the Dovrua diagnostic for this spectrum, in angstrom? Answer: 9128.52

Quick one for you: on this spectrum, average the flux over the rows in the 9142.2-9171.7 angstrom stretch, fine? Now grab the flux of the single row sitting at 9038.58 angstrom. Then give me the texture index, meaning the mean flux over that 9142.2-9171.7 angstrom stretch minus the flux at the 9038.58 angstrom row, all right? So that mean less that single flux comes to -0.18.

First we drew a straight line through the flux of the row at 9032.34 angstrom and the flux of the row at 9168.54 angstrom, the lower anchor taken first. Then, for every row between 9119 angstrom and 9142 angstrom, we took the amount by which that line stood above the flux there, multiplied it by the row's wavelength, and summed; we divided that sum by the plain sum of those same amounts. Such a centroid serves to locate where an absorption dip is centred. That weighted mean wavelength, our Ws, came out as 9126.6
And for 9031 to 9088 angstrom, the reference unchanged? 9056.6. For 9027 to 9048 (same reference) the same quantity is 9041.7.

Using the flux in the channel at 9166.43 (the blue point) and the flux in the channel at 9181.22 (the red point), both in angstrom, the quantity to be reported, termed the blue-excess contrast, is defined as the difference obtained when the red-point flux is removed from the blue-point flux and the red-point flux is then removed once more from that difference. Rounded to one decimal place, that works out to -8.4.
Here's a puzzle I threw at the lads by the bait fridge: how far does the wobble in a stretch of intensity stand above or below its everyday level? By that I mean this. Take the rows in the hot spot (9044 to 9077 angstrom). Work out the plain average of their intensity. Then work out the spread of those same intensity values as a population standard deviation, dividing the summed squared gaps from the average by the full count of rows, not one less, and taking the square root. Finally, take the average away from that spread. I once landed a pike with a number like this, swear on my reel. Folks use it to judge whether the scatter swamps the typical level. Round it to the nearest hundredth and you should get -8.73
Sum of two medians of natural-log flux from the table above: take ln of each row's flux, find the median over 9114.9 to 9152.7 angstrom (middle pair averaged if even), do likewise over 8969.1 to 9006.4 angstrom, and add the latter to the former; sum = 4.37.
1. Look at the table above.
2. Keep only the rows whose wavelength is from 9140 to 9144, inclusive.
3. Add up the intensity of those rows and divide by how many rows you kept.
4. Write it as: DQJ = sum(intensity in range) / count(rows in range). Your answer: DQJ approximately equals 8.91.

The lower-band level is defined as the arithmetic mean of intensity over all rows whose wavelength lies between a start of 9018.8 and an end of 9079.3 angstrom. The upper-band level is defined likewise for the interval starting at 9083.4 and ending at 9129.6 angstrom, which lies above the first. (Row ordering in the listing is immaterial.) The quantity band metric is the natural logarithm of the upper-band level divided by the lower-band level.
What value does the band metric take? -0.01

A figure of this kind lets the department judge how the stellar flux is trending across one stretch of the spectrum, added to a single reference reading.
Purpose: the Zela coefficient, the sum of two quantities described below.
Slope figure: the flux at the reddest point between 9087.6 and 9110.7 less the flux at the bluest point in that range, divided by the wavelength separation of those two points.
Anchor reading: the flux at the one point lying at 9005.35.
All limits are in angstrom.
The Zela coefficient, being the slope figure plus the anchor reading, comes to 8.92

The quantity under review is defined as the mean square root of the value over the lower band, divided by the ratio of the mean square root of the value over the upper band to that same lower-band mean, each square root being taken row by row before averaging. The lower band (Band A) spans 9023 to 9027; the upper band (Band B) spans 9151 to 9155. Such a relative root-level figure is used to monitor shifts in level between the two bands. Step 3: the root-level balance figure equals 3.00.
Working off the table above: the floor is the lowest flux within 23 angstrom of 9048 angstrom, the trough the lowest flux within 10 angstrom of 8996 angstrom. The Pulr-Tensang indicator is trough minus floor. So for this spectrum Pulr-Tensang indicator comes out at -0.4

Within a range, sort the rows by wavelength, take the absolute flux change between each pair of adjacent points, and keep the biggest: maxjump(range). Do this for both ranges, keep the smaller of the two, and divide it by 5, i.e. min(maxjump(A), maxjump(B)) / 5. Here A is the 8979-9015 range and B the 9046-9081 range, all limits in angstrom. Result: 0.14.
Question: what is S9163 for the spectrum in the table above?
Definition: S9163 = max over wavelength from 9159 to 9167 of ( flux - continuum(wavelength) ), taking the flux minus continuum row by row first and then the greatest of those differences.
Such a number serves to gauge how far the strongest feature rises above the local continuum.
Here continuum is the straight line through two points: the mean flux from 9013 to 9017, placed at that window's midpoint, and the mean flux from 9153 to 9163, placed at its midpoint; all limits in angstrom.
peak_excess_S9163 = 0.38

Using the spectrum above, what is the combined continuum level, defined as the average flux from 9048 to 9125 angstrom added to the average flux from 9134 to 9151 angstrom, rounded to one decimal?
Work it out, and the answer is 17.7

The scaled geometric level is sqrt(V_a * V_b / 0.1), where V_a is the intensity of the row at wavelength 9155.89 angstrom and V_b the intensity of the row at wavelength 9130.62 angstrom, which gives 28.3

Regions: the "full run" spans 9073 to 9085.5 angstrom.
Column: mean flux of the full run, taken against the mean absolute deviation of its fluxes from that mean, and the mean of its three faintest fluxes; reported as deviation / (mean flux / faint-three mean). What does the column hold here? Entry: 0.18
